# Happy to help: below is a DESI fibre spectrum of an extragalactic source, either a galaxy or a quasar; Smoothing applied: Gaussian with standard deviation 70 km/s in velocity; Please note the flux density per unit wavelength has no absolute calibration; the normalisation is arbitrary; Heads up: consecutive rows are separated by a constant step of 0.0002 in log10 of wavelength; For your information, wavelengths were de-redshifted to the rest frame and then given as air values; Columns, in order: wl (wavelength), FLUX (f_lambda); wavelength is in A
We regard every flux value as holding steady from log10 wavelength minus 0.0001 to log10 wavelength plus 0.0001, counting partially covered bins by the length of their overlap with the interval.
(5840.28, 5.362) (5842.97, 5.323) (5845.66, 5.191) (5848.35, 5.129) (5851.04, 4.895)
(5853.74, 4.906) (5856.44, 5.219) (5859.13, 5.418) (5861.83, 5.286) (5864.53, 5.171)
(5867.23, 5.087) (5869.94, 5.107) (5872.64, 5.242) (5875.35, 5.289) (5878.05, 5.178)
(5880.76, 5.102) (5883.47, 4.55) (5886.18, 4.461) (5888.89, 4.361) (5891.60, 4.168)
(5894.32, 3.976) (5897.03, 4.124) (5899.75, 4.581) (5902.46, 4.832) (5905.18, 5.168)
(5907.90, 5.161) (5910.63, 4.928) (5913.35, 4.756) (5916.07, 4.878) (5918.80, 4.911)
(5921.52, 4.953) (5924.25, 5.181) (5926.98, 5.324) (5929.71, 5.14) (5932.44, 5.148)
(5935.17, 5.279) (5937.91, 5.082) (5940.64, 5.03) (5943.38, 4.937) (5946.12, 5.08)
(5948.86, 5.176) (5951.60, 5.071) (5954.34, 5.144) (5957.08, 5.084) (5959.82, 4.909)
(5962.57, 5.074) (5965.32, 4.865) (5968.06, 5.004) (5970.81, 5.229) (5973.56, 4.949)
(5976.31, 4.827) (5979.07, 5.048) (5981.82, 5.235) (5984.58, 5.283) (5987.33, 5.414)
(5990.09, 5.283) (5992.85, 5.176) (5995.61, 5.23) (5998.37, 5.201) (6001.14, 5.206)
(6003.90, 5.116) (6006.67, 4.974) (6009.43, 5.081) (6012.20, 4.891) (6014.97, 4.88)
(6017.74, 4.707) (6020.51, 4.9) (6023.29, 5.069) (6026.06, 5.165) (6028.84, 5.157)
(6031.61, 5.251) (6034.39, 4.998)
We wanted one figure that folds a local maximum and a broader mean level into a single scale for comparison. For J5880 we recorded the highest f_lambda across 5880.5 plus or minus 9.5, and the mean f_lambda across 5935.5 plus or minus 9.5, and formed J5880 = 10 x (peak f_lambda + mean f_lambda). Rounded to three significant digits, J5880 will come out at 104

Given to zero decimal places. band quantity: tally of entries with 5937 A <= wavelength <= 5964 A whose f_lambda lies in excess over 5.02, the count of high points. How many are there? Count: 8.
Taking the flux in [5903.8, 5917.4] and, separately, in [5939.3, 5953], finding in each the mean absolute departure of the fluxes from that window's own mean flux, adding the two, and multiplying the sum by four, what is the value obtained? 0.84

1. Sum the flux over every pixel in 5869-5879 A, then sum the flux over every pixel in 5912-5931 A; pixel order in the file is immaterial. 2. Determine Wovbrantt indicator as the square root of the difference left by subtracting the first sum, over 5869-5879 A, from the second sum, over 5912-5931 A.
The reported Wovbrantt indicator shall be 3.8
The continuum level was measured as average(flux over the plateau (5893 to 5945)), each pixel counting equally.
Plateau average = 4.92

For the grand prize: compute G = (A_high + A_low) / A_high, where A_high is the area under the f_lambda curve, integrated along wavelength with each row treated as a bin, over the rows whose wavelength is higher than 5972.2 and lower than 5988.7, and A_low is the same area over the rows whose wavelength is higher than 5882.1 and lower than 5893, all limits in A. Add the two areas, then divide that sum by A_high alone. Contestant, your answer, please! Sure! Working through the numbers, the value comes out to 1.6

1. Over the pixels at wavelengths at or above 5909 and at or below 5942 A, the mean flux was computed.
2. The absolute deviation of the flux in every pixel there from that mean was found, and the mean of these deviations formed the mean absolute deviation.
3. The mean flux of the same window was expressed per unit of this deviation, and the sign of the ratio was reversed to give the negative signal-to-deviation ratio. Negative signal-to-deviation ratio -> -36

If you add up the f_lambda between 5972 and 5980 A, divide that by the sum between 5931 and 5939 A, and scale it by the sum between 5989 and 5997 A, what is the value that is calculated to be 15.0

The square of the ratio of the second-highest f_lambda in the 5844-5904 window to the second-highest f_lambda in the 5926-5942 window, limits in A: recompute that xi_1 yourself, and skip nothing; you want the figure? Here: 1.00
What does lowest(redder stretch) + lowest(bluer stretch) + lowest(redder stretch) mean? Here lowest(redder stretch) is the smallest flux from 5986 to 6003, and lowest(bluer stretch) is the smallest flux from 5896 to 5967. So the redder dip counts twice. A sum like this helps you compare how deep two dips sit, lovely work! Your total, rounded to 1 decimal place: 14.5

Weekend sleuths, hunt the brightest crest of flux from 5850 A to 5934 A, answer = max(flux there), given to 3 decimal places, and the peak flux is 5.418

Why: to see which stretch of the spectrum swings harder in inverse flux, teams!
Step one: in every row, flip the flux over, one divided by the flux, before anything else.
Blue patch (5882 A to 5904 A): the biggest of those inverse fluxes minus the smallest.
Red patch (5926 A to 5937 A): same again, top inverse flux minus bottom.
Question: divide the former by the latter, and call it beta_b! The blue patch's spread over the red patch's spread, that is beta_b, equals 6.6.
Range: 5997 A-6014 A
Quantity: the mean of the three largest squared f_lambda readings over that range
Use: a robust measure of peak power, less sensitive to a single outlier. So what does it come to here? 26.8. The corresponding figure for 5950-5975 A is 26.6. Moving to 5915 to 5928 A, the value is 26.6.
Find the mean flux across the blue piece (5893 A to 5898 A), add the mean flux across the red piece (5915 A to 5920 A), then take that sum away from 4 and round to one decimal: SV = -4.9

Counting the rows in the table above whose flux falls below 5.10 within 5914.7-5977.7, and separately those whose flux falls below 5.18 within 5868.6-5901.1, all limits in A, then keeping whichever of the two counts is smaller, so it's 10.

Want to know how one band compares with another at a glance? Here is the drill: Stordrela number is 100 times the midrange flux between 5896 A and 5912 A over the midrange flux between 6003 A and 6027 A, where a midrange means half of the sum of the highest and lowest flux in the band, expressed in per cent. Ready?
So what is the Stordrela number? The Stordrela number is 94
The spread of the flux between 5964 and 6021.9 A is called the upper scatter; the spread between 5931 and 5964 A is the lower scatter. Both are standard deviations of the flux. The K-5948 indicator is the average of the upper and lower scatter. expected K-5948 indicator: 0.14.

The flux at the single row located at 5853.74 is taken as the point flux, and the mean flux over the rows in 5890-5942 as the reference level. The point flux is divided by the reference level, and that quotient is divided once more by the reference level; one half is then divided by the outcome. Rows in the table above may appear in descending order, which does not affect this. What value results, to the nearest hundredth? 2.42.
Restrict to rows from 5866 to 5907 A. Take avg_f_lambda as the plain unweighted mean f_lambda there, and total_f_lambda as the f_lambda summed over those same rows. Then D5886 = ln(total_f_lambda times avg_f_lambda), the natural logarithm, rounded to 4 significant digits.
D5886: 5.824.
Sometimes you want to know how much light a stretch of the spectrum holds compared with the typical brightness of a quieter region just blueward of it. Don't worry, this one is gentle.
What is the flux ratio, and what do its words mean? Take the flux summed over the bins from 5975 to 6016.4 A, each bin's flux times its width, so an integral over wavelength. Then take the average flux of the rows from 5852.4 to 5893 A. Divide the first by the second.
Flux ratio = 42.7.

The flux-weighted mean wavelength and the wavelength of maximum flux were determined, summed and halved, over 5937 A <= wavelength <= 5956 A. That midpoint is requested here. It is 5947.5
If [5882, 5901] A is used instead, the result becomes 5895.6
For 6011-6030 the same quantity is 6023.4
